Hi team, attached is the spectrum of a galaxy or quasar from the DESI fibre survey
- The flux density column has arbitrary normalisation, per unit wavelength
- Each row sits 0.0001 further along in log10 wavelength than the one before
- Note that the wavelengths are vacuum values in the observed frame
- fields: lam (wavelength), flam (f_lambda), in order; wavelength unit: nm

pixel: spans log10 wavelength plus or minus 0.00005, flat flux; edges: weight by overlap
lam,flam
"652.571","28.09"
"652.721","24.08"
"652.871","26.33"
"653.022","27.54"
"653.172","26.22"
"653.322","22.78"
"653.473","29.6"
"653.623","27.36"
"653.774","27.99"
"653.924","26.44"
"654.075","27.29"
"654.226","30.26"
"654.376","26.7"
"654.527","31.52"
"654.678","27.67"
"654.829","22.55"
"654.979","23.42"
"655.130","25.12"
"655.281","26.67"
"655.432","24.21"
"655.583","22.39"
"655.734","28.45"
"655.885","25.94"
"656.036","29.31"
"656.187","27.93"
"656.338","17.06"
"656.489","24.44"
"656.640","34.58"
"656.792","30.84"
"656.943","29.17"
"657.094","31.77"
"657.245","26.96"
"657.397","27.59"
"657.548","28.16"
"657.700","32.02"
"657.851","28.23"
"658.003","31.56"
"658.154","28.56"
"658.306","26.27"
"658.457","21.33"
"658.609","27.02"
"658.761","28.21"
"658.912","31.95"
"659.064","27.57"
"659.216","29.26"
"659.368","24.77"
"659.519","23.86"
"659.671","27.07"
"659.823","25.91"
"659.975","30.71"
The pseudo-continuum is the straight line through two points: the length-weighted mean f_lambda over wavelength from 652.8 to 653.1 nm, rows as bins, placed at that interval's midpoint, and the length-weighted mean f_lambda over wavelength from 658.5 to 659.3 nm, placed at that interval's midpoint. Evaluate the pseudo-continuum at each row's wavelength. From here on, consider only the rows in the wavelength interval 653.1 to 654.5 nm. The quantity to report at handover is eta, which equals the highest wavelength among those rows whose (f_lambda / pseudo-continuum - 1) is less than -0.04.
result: 653.322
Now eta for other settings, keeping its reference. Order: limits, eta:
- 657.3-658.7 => 658.609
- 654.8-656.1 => 655.885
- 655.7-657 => 656.489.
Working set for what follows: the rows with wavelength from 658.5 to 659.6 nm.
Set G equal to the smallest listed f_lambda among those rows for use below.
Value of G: 23.86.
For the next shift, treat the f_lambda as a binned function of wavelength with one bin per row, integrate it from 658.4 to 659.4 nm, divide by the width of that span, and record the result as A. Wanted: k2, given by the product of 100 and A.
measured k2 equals 2736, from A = 27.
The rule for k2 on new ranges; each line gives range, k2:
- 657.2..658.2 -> 2908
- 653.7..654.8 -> 2802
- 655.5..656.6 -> 2539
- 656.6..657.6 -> 2973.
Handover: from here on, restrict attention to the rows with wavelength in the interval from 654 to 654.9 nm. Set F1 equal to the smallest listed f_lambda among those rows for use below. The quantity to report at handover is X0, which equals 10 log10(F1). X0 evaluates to 13.5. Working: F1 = 22.55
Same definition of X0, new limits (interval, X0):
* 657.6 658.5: 13.3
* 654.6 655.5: 13.5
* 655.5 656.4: 12.3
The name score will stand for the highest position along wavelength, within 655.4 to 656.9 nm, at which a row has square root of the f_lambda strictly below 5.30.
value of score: 656.489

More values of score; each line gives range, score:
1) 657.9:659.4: 659.368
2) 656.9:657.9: 657.397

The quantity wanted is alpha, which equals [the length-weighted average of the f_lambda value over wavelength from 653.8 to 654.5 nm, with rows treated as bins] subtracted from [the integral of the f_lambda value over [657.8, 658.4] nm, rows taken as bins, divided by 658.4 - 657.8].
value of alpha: 0.5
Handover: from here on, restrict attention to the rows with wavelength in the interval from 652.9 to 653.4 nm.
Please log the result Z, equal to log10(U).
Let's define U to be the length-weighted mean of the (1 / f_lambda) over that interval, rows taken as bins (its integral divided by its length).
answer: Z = -1.41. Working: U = 0.039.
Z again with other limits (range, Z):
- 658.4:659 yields -1.43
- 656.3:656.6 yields -1.34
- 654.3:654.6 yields -1.46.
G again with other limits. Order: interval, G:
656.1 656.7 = 17.06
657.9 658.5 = 21.33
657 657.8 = 26.96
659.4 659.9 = 23.86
